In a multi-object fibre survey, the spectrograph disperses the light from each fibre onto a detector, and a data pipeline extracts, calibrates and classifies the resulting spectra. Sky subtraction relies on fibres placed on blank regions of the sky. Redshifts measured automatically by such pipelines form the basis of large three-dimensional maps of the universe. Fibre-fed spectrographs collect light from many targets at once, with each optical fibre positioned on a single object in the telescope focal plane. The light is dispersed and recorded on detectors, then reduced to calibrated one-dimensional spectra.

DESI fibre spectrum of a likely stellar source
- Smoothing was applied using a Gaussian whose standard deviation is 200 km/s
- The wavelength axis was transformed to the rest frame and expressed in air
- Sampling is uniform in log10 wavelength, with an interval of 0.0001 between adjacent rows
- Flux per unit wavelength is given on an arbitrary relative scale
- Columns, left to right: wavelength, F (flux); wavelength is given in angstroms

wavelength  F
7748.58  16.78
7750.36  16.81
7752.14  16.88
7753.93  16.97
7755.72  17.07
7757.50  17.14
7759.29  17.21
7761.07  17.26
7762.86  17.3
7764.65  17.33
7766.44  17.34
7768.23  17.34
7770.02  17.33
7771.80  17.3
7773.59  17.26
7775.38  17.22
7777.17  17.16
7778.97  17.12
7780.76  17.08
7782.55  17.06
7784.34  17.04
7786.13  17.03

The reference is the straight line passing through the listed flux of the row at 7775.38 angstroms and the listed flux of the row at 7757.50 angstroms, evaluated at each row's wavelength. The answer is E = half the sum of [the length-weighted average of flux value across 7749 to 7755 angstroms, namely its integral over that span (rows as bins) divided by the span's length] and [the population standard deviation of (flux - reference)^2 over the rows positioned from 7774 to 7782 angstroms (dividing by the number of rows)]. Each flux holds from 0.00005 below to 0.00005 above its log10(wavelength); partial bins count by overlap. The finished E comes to 8.45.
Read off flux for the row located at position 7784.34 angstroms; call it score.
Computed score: 17.04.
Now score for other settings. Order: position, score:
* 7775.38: 17.22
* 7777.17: 17.16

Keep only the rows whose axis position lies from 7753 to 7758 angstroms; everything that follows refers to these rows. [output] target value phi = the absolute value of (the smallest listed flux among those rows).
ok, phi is 17.0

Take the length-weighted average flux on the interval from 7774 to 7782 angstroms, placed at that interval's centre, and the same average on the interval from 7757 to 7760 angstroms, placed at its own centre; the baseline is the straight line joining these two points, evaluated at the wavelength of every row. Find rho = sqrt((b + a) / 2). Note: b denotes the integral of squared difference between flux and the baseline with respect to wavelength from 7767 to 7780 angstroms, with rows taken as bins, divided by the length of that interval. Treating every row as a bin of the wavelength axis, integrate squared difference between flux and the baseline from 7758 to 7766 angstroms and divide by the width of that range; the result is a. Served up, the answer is 0.13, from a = 0.017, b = 0.0171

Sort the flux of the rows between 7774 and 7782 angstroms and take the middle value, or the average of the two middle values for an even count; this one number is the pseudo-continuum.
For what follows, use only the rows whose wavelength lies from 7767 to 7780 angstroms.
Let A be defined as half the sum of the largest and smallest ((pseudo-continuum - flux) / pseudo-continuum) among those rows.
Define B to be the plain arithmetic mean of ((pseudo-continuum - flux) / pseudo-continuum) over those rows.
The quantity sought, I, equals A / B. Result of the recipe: 0.84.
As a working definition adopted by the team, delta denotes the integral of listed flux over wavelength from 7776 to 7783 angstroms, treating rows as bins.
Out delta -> 120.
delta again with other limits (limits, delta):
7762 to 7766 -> 69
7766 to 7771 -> 87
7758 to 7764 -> 103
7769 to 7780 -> 190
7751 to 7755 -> 68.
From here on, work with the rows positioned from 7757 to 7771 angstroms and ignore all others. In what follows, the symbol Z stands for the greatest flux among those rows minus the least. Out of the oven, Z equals 0.20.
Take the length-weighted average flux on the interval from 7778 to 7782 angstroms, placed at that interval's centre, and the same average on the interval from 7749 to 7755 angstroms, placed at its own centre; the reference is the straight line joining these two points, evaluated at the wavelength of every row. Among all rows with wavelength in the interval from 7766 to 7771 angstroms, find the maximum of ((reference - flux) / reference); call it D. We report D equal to -0.019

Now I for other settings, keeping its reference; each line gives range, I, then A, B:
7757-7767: 0.81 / -0.0058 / -0.007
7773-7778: 0.95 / -0.0041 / -0.004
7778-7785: 0.92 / 0.0035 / 0.004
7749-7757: 0.96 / 0.0117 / 0.012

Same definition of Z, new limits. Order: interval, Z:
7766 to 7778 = 0.18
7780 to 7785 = 0.04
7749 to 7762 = 0.45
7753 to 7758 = 0.17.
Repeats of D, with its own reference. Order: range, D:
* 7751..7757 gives 0.000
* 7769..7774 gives -0.014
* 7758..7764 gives -0.016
